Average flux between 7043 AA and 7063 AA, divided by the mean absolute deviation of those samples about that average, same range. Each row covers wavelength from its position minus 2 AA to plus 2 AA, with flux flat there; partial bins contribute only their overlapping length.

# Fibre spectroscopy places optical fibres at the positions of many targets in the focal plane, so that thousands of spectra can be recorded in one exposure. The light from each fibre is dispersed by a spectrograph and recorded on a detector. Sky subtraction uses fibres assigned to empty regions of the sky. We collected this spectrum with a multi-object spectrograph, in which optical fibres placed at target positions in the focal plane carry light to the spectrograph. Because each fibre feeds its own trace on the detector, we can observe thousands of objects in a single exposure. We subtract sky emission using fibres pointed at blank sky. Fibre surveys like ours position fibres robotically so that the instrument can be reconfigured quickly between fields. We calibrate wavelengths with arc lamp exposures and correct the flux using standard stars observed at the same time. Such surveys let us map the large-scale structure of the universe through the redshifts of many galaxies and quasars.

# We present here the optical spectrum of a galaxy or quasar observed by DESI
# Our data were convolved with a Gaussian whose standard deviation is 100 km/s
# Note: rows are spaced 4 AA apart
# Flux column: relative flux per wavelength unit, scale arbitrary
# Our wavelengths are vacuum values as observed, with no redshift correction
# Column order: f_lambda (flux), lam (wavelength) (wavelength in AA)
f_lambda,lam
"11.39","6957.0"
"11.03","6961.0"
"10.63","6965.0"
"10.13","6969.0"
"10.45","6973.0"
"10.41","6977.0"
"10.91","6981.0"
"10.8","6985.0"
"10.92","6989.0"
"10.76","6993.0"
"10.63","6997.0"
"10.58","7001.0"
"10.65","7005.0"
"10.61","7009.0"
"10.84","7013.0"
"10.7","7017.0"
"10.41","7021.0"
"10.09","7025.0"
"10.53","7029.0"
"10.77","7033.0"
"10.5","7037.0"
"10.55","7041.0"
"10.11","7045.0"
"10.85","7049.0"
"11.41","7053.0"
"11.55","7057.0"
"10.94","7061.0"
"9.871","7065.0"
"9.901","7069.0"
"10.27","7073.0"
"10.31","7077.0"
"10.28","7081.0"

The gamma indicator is 27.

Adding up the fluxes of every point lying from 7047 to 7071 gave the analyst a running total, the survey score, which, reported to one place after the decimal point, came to 64.5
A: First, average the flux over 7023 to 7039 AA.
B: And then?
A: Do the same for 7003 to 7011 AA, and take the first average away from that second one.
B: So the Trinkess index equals 0.2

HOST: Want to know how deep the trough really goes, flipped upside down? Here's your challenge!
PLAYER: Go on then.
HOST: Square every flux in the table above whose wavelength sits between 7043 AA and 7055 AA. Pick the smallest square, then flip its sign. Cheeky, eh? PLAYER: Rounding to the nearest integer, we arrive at -102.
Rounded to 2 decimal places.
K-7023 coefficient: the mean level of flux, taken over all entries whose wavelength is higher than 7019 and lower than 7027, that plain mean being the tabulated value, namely 10.25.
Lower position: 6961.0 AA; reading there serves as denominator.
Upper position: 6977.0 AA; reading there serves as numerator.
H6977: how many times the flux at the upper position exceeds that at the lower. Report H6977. 0.94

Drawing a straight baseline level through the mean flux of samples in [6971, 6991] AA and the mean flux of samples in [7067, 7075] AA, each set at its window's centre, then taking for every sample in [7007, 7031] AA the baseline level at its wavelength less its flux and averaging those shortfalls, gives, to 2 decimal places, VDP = -0.09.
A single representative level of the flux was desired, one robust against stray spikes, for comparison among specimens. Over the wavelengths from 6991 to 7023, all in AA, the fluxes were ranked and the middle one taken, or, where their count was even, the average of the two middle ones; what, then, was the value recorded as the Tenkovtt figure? 10.64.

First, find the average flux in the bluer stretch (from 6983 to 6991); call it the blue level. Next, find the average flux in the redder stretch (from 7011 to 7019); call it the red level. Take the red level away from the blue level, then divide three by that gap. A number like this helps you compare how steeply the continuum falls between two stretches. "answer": 33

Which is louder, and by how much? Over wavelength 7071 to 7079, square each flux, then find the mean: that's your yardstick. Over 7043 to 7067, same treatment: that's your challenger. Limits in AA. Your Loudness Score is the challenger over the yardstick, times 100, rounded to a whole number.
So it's 110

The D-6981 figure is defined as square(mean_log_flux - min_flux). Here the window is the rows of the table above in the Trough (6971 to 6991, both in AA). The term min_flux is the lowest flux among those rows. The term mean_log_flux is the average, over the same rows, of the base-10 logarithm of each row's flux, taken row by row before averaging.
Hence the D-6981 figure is 88.0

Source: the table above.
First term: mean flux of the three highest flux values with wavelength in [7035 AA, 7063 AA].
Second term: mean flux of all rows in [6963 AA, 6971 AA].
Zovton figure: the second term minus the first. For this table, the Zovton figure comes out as -0.9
